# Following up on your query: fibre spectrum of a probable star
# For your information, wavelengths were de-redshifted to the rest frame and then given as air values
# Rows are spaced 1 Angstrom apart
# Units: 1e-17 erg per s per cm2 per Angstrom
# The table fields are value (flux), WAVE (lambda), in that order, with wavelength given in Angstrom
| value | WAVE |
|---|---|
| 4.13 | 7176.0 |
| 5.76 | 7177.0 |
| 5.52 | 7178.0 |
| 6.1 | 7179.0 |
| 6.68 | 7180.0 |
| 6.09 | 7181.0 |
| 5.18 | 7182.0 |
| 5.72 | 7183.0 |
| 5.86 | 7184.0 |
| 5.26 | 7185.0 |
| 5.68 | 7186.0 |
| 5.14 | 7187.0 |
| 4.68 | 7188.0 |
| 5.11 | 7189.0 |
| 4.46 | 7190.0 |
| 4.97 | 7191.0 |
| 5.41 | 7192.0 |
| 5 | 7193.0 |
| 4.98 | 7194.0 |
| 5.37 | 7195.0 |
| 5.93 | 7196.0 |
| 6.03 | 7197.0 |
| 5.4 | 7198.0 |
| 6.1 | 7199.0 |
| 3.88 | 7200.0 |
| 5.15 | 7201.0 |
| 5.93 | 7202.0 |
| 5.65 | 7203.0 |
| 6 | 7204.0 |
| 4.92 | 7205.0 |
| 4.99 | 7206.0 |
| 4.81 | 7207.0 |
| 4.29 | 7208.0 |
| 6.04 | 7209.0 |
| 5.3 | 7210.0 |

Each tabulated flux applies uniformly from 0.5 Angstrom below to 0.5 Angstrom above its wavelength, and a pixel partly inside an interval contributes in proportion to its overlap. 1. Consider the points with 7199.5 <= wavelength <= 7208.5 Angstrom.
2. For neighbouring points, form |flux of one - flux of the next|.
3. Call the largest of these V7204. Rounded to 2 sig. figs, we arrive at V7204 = 1.3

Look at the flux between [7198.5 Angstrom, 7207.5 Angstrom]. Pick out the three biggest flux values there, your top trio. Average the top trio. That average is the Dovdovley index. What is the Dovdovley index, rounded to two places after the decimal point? 6.01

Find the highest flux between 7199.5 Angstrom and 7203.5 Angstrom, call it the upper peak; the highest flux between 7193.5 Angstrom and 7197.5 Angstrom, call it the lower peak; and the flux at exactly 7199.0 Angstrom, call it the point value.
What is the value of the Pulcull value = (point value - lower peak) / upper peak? 0.012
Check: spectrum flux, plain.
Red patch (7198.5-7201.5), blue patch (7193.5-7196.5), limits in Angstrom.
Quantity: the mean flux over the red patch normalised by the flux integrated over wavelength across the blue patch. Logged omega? 0.31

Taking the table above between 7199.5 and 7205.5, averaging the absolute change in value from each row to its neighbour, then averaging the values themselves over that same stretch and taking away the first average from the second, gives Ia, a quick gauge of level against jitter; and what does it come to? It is 4.5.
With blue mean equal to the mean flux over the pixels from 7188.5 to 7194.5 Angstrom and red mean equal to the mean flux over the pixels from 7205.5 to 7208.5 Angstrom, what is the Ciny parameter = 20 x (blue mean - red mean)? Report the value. 5.8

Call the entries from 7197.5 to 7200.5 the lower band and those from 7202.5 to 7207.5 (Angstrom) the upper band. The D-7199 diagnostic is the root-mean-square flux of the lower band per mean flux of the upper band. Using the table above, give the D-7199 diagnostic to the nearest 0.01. 0.99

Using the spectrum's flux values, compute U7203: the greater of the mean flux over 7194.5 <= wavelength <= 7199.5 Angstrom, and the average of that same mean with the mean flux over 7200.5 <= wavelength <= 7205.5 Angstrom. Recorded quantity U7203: 5.77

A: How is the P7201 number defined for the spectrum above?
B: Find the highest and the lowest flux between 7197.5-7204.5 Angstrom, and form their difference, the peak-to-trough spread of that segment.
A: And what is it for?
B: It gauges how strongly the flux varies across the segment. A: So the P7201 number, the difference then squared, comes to 4.9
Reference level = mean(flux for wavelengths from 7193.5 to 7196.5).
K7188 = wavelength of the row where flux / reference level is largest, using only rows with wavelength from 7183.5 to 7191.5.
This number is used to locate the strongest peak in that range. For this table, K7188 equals 7184.0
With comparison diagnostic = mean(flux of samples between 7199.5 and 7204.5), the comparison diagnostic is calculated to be 5.32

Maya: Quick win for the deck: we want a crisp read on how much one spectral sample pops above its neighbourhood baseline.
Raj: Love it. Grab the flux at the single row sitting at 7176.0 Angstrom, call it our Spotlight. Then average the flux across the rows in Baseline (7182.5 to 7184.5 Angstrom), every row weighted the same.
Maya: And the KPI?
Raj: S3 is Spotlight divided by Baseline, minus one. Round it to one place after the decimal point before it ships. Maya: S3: -0.3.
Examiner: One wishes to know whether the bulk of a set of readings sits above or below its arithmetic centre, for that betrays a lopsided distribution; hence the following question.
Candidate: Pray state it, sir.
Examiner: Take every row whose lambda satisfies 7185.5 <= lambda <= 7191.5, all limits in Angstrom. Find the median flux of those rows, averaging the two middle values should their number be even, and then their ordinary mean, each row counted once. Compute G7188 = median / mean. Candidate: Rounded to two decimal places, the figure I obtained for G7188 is 1.01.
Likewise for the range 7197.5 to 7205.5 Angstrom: 1.03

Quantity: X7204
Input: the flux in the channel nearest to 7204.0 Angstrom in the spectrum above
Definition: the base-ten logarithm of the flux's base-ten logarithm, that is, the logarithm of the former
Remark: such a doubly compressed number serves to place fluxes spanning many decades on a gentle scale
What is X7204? -0.109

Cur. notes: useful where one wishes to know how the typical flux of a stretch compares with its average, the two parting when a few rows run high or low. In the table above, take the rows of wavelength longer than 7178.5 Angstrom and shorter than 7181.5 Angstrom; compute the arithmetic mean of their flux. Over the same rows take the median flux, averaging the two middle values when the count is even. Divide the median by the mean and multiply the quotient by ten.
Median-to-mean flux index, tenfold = 9.7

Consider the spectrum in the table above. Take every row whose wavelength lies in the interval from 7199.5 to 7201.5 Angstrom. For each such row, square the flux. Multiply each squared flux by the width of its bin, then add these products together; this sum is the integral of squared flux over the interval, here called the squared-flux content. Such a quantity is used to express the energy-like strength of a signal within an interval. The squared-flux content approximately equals 41.6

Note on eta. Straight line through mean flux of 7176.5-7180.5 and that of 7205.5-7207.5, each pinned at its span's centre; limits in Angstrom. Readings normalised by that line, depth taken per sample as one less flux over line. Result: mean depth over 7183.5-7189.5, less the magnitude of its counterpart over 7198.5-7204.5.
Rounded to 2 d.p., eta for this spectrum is 0.00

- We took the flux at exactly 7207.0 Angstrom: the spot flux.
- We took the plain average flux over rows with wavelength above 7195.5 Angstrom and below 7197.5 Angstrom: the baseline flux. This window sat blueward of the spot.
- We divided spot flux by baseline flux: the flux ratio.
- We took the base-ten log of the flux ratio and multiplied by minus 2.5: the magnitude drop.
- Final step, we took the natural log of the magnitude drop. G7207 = -1.44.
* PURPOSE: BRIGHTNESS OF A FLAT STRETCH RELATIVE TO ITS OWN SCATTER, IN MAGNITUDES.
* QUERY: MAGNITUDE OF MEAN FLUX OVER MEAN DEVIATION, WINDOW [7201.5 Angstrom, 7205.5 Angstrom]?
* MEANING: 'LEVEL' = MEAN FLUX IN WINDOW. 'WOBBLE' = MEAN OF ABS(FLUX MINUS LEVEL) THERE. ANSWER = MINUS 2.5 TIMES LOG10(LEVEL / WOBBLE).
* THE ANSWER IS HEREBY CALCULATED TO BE -3.01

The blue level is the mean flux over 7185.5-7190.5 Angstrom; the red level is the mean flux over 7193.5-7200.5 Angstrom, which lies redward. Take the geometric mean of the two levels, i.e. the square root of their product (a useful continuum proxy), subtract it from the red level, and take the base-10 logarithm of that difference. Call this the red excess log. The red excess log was -0.72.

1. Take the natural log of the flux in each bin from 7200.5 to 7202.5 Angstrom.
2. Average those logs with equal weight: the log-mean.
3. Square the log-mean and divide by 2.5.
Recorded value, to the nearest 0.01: 1.17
